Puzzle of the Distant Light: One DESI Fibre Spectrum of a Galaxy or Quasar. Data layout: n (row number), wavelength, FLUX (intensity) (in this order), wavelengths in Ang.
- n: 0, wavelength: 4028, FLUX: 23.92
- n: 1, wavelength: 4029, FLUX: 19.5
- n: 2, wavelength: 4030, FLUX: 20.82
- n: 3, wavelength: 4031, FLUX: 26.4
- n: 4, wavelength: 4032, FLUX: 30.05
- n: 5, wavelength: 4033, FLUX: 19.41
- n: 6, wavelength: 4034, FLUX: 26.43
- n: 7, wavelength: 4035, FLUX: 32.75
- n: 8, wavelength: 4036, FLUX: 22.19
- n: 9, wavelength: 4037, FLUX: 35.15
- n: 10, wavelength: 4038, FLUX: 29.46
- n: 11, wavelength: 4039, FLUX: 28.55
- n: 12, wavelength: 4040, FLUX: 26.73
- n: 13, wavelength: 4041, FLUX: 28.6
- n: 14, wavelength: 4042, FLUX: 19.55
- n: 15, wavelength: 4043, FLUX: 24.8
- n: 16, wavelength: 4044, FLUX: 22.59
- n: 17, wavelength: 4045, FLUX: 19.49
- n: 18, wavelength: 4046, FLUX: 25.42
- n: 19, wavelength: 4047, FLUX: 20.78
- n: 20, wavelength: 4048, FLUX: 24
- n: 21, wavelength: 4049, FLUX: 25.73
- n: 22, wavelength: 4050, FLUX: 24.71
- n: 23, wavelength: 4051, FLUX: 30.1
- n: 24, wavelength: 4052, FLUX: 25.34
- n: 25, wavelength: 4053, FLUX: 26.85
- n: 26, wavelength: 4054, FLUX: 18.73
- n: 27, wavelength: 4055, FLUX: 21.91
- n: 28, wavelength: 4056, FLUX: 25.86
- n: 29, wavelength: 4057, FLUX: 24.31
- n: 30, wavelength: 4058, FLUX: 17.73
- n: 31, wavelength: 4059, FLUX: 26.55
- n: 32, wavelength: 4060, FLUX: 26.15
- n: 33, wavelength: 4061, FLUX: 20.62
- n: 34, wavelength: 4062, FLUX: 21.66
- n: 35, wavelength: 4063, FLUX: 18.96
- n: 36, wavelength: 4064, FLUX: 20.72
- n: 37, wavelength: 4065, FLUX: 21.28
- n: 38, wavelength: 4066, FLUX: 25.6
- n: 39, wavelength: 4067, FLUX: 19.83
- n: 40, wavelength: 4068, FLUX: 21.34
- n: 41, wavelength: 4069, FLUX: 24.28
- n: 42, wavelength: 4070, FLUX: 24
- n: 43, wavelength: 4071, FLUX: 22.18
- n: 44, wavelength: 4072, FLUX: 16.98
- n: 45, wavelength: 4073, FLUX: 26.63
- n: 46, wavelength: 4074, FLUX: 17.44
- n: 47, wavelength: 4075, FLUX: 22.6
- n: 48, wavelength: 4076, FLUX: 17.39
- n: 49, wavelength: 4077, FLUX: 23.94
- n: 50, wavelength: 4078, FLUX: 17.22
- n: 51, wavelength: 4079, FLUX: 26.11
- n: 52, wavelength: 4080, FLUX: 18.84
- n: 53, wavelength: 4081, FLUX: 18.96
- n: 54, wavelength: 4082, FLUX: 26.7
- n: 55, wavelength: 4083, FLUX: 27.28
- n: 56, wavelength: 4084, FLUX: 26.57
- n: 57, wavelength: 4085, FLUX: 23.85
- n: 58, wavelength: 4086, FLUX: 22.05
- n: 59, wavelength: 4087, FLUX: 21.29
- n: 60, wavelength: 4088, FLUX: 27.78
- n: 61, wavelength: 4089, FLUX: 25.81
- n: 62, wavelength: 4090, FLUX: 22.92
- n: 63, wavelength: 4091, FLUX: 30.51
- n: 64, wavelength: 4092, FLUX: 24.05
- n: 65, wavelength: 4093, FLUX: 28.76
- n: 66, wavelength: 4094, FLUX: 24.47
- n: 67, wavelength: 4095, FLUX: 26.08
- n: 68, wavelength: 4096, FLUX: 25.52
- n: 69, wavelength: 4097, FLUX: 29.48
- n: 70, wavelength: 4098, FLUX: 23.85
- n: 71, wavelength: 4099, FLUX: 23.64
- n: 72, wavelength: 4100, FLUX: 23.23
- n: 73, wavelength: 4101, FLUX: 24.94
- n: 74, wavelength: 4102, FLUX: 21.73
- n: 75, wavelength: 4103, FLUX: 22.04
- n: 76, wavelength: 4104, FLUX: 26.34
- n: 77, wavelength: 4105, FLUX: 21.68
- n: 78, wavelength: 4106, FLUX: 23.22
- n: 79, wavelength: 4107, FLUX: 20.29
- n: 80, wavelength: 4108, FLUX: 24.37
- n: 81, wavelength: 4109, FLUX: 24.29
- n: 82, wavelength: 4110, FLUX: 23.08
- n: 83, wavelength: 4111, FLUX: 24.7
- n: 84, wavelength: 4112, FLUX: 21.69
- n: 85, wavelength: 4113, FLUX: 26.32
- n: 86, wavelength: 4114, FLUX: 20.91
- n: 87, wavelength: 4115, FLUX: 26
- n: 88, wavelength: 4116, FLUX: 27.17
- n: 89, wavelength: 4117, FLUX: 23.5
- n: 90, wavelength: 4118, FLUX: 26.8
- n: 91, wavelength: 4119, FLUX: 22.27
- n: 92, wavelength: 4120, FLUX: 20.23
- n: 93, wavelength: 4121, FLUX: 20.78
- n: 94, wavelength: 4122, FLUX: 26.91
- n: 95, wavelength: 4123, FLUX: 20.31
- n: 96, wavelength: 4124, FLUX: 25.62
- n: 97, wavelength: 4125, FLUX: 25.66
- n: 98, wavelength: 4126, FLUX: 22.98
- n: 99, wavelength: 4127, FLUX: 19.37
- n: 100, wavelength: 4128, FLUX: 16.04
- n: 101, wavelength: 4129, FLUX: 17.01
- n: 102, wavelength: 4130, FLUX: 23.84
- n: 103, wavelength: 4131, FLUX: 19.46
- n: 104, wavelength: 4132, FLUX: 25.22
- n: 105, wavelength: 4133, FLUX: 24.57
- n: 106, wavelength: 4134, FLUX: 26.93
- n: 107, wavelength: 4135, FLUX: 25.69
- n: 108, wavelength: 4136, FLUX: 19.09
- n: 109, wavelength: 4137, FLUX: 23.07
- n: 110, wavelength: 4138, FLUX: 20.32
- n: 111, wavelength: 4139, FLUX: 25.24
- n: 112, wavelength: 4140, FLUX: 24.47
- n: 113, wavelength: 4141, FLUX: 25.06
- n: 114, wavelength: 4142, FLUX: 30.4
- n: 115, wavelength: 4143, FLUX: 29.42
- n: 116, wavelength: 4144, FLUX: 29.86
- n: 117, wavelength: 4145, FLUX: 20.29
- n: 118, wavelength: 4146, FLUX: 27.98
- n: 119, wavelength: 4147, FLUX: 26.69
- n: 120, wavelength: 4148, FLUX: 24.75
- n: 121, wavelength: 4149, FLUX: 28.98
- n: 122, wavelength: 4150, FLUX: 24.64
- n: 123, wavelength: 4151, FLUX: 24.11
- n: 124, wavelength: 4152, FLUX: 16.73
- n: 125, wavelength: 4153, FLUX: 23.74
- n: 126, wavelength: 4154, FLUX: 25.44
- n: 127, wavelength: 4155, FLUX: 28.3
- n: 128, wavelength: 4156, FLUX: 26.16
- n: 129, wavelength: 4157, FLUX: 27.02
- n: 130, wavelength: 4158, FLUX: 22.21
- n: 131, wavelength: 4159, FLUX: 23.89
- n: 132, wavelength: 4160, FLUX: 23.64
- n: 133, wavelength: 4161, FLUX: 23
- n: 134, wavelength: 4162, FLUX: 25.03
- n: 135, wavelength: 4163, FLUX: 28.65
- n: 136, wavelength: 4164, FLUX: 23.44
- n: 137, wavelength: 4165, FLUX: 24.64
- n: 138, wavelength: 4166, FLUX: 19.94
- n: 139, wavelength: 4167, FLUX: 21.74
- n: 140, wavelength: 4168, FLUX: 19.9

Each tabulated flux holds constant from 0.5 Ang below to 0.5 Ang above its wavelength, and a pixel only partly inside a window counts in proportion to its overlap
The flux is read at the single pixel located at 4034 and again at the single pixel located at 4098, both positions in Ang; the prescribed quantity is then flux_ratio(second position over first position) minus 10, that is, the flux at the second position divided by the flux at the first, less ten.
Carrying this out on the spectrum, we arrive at -9.10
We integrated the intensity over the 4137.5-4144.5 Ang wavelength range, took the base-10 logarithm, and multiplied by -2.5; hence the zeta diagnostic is -5.67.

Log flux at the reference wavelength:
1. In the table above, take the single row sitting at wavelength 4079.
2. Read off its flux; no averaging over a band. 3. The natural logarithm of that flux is 3.26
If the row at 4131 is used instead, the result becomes 2.97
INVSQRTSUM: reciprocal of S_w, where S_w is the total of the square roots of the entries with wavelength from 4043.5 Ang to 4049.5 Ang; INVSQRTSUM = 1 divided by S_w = 0.035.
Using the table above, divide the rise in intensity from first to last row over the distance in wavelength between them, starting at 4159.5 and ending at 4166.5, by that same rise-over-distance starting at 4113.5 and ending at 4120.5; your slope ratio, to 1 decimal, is 5.4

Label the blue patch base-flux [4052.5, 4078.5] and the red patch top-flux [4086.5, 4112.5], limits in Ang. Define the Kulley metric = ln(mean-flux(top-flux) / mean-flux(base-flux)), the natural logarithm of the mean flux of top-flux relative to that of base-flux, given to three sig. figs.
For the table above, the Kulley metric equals 0.108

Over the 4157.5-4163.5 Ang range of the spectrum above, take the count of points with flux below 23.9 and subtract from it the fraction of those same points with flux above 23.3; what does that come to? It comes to 3.3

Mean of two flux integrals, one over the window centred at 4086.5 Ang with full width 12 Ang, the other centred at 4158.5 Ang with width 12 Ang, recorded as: 299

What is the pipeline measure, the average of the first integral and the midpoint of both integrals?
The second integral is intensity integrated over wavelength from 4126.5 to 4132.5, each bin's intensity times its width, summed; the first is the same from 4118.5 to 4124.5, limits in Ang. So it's 132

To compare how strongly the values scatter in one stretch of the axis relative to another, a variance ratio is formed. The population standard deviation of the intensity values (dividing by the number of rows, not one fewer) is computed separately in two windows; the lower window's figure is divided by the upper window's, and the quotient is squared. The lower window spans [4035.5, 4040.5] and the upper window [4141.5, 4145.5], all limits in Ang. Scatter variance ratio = 1.0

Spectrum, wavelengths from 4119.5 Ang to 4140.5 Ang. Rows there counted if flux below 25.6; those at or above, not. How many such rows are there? 16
